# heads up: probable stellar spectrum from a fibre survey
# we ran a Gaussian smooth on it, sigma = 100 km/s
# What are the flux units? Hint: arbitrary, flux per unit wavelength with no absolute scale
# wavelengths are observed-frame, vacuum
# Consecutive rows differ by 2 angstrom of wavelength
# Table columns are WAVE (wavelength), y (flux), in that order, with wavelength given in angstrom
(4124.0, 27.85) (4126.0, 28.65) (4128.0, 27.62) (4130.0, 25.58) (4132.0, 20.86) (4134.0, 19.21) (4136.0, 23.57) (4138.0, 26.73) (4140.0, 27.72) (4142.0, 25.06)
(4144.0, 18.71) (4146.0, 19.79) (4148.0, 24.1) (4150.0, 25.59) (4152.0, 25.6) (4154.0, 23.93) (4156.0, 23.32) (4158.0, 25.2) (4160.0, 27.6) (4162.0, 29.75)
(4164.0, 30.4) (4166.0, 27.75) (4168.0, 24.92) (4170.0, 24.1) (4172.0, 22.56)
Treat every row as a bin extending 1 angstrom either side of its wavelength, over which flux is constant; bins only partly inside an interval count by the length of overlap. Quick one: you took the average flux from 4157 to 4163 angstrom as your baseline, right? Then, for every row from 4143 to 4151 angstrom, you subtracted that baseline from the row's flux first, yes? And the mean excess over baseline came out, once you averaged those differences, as -5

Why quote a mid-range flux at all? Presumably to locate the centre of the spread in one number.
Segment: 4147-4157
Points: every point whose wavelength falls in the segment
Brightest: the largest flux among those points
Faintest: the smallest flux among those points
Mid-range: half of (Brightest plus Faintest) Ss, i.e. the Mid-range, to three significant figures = 24.5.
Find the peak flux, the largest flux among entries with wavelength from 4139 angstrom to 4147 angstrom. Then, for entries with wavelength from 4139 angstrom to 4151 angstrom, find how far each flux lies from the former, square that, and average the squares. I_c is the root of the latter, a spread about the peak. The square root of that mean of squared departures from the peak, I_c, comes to 5.3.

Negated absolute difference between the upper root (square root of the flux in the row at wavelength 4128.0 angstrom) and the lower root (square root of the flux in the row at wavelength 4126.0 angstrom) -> -0.10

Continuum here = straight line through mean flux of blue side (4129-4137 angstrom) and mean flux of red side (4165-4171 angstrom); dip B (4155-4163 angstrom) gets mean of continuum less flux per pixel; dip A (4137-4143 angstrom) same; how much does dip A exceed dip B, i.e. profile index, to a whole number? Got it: -2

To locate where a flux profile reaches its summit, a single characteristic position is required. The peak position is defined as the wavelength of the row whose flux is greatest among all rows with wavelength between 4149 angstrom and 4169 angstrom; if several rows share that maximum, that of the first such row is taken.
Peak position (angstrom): 4164.0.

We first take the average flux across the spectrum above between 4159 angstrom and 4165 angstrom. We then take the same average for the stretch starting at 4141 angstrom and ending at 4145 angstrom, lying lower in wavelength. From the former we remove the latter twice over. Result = -14.5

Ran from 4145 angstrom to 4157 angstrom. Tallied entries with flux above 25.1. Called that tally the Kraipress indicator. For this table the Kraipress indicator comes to 2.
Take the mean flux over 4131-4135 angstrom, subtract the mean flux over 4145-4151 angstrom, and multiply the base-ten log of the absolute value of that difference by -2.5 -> -1.2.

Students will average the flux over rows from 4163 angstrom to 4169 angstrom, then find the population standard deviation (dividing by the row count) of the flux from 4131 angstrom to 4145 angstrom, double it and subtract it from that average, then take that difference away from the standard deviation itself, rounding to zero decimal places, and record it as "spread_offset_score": -18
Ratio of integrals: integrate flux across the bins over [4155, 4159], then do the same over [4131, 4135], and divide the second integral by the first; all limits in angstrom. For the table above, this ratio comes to 0.83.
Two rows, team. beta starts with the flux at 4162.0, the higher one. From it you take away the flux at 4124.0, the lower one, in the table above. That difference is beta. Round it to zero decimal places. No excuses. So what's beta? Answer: 2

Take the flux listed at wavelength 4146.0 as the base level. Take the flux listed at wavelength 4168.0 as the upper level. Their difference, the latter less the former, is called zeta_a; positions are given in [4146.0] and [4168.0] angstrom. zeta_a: 5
